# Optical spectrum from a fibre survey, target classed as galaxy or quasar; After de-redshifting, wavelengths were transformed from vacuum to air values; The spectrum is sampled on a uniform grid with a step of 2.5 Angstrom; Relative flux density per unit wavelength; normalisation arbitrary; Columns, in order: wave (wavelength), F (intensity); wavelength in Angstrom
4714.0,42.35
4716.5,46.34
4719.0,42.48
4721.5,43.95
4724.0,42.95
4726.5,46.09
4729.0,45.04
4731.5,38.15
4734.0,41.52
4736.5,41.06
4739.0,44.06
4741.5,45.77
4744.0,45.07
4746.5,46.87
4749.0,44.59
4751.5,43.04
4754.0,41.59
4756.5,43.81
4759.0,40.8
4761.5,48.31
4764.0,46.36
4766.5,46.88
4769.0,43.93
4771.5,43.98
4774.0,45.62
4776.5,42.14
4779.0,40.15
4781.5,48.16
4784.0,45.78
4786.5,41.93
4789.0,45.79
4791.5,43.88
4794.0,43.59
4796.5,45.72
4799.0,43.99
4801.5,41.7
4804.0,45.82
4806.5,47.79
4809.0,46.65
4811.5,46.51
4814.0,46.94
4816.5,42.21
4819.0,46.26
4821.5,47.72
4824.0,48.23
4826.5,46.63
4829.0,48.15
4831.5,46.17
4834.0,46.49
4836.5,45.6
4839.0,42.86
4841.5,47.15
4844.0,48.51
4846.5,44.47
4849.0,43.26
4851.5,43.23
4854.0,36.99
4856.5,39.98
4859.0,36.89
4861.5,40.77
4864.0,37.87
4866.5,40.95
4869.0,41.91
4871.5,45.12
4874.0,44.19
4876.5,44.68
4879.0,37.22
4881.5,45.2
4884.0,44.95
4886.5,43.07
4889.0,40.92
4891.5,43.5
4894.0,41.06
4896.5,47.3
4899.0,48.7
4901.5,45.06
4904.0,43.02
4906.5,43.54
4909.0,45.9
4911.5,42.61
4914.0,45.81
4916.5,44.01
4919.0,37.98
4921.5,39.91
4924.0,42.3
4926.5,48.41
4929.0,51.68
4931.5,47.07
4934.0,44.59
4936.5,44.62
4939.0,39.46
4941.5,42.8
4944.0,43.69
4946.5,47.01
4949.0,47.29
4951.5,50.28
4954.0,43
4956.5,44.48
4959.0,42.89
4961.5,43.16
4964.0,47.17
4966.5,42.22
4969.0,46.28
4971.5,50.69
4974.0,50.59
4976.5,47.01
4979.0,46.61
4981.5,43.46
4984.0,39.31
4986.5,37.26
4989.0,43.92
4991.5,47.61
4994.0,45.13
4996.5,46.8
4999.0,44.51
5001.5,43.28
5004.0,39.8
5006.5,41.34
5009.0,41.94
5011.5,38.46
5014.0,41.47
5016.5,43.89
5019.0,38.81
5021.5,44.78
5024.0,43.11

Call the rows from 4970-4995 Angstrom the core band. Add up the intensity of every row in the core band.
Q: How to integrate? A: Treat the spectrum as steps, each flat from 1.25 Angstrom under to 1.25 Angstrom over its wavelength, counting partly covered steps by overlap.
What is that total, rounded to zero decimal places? 452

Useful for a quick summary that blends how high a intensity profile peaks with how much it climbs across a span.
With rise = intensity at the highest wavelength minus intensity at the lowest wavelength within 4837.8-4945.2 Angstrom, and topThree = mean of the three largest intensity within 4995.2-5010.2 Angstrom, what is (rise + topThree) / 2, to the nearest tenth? 22.8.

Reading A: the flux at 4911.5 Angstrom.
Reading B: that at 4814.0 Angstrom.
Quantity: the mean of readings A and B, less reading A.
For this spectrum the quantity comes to 2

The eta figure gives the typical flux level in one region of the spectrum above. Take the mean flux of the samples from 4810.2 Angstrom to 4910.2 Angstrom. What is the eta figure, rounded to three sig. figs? 44.0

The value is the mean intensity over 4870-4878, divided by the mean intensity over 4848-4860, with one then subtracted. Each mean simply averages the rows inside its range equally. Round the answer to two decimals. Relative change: 0.11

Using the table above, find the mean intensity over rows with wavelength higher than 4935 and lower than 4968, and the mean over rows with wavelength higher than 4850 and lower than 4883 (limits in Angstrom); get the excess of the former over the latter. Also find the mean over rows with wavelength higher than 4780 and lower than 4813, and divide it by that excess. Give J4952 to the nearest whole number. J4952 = 14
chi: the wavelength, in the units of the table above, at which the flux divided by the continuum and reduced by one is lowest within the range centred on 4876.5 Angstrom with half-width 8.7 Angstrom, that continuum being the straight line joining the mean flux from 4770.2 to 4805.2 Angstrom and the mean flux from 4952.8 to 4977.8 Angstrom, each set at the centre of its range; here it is 4879.0 Angstrom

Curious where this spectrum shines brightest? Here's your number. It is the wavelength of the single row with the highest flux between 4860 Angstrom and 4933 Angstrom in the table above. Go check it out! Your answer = 4929.0 Angstrom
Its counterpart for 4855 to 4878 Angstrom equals 4871.5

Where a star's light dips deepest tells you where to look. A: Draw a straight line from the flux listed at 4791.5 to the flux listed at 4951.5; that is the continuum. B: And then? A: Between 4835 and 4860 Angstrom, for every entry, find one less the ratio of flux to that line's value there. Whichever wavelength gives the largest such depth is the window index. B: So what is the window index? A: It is 4859.0 Angstrom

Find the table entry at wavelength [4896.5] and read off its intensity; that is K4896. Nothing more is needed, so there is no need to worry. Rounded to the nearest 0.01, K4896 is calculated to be 47.30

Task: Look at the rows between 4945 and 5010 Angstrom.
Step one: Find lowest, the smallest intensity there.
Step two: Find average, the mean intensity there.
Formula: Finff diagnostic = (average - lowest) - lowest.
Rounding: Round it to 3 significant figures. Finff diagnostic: -29.8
